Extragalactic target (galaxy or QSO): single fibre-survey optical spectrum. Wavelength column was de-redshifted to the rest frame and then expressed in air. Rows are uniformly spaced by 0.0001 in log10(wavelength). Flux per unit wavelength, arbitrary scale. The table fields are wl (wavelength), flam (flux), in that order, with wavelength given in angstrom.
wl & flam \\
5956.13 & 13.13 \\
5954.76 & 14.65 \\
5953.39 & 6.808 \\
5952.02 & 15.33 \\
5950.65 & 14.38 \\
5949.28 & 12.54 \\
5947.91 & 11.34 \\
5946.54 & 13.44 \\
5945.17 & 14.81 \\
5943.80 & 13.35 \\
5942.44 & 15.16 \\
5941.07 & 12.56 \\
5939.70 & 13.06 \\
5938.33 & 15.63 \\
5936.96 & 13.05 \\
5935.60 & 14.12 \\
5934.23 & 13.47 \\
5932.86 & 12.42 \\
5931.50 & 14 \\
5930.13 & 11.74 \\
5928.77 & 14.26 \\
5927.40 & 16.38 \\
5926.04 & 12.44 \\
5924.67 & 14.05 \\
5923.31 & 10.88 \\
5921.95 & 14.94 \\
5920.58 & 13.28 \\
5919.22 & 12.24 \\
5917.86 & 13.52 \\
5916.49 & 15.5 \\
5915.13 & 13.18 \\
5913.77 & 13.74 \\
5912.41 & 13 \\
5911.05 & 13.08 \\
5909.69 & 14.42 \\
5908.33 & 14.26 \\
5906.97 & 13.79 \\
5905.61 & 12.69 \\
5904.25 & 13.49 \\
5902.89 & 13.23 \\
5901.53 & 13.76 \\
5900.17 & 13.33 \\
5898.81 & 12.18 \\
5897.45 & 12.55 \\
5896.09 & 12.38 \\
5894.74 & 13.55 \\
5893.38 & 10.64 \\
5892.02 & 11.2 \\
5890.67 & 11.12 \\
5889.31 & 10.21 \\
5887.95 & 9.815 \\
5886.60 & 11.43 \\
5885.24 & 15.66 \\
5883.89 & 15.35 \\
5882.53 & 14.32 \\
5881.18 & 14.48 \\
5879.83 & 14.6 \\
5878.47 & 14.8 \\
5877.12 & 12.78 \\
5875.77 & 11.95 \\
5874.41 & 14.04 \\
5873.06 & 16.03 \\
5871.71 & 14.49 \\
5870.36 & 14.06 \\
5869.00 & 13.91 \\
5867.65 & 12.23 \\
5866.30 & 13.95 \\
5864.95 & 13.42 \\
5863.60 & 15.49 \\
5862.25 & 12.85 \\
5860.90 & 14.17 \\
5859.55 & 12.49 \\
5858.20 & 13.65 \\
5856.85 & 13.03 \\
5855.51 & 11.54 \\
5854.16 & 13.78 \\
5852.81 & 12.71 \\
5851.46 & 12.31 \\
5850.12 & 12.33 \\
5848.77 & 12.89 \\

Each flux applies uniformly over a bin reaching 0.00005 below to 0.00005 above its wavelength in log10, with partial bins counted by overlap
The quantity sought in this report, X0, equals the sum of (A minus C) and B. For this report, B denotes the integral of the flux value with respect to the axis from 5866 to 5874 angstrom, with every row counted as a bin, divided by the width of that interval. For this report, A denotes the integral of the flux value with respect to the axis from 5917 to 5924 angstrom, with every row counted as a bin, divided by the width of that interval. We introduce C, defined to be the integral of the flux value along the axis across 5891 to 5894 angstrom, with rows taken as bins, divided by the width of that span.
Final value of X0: 16.2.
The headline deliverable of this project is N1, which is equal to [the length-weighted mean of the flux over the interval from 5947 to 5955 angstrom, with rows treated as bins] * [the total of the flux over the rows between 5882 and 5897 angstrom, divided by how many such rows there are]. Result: 153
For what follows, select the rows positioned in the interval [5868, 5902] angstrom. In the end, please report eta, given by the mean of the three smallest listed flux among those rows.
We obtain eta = 10.22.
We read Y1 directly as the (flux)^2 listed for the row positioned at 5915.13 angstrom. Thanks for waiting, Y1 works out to 174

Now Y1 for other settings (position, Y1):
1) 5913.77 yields 189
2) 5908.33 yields 203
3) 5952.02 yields 235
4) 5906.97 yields 190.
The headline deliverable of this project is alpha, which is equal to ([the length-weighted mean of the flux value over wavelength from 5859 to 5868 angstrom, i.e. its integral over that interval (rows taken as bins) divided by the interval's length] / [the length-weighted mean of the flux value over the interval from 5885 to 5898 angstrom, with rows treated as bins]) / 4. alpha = 0.290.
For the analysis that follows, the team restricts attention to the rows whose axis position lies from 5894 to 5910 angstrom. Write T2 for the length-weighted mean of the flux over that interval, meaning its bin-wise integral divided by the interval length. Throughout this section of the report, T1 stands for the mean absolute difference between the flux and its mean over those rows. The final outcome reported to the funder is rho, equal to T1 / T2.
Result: 0.044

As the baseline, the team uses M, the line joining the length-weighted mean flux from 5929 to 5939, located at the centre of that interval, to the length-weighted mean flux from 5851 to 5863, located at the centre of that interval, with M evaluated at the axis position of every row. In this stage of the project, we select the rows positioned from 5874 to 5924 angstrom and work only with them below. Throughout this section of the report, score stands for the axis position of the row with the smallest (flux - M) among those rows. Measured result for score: 5887.95 angstrom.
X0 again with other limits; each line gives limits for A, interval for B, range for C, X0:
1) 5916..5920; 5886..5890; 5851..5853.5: 11.6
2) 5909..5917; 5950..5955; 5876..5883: 12.4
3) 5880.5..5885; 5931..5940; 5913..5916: 14.9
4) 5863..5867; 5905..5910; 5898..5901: 15.2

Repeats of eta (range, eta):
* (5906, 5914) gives 13.27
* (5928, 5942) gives 12.24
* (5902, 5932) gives 11.62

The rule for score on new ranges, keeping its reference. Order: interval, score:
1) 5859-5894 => 5887.95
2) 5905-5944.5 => 5923.31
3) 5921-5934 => 5923.31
